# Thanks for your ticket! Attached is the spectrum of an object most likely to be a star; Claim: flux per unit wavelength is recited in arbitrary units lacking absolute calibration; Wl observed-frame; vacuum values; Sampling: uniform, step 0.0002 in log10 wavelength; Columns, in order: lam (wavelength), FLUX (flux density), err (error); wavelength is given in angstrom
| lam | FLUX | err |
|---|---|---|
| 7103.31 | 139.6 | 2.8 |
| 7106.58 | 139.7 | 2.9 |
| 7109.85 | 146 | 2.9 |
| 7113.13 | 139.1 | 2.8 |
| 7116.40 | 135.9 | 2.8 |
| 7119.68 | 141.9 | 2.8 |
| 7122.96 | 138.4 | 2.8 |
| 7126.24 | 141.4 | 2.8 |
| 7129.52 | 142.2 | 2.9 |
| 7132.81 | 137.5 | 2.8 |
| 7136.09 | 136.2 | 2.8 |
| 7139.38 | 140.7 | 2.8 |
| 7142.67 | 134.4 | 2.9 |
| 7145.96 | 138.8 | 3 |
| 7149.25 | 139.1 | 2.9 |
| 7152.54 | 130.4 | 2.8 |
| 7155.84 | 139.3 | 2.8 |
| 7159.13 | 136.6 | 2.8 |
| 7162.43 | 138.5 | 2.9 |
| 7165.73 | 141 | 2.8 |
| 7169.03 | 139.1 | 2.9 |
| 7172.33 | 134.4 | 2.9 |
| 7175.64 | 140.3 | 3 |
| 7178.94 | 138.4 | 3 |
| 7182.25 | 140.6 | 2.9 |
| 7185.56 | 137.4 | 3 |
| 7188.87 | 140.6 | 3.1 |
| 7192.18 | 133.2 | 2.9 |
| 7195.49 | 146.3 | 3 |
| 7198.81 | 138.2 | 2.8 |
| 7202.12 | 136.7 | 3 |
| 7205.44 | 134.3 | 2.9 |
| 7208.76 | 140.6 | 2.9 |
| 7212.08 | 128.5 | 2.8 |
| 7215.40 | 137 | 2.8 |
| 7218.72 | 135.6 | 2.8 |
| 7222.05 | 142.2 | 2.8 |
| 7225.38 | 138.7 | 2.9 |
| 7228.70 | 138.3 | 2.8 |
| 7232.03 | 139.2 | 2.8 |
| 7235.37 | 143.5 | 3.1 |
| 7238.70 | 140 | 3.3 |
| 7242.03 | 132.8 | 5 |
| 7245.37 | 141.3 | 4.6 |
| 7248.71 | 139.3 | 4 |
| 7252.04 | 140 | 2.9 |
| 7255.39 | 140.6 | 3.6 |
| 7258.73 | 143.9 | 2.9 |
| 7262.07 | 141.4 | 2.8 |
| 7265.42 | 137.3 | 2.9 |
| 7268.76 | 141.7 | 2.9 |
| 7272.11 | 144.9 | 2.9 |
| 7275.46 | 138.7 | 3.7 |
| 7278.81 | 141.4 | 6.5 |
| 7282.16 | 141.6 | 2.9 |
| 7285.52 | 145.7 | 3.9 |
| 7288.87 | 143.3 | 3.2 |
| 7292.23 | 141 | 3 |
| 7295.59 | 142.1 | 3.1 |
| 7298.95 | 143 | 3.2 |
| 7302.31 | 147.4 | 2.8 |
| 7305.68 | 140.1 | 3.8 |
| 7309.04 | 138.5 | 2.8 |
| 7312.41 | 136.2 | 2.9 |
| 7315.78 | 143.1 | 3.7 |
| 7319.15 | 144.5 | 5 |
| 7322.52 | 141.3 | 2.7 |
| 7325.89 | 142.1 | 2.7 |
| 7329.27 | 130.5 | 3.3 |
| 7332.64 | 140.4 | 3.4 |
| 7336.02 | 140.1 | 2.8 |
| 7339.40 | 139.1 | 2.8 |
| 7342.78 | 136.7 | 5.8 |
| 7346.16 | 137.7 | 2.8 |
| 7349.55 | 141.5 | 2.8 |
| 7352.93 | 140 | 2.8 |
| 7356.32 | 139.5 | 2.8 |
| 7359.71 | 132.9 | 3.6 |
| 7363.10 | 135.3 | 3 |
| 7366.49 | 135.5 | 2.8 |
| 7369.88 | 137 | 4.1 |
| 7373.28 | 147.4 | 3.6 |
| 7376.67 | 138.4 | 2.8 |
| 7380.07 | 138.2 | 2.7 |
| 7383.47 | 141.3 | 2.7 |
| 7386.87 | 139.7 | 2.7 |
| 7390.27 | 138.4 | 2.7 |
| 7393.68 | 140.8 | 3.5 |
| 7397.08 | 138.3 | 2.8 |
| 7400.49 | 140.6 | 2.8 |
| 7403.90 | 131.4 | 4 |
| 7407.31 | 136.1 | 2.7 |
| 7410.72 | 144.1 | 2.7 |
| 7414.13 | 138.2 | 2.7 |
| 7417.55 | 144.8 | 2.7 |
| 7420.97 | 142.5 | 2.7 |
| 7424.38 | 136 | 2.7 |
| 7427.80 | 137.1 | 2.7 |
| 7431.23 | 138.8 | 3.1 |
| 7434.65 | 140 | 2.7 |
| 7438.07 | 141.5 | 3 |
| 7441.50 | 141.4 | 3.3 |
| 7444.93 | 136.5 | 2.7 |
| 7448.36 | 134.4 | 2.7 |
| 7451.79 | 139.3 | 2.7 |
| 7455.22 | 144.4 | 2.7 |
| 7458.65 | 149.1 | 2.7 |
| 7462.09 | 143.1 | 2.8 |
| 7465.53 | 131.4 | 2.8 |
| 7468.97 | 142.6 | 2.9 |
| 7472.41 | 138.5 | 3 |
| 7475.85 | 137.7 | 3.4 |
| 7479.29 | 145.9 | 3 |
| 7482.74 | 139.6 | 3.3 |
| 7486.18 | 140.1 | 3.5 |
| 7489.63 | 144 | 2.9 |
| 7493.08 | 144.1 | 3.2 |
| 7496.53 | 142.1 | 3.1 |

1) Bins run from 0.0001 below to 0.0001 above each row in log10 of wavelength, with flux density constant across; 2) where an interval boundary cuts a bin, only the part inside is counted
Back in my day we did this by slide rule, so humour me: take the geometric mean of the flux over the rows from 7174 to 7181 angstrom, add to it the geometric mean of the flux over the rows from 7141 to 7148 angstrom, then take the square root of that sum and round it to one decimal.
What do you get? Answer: 16.6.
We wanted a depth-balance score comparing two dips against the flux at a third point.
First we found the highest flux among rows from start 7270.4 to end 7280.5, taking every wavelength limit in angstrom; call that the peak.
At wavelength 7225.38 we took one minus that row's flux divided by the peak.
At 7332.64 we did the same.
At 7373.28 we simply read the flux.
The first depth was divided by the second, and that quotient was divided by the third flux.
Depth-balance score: 0.0093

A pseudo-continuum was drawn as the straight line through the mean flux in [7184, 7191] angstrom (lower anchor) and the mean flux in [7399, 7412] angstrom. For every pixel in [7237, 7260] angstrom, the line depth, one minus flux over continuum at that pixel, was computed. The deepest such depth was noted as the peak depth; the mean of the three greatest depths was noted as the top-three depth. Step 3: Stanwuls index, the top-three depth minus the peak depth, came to -0.033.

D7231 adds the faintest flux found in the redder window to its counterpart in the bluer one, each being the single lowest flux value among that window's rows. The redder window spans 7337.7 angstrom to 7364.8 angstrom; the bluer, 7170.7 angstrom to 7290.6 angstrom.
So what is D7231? 261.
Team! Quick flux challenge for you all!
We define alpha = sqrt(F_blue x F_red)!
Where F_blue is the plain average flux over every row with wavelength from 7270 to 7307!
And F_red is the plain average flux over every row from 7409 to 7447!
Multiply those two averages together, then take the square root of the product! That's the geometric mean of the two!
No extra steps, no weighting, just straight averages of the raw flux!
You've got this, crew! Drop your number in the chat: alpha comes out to 141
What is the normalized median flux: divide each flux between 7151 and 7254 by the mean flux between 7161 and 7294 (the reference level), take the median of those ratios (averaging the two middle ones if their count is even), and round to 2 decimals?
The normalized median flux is 0.99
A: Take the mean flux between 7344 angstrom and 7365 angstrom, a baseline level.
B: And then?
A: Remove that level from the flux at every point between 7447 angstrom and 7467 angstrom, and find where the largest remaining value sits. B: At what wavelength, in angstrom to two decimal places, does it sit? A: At 7458.65 angstrom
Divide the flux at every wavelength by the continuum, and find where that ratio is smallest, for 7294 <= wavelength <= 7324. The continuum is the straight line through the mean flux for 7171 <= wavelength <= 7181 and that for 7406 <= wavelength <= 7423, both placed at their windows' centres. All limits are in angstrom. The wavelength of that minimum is 7312.41 angstrom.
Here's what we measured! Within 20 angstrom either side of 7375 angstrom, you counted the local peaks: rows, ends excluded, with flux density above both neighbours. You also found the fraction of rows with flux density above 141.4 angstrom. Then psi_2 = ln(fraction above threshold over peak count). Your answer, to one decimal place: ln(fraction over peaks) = -3.2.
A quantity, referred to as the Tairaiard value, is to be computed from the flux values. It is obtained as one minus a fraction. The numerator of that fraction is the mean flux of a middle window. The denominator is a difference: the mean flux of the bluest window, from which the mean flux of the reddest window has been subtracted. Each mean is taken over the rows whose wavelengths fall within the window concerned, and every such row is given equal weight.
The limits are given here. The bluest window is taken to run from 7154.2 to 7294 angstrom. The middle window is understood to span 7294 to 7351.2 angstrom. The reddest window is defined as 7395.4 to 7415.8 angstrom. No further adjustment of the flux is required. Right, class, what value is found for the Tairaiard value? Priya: -111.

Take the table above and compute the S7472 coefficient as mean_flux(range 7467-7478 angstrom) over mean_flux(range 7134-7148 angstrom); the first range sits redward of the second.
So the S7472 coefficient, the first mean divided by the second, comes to 1.015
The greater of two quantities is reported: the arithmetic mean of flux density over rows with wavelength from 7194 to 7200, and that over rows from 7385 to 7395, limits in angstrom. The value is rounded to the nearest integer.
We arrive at 142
